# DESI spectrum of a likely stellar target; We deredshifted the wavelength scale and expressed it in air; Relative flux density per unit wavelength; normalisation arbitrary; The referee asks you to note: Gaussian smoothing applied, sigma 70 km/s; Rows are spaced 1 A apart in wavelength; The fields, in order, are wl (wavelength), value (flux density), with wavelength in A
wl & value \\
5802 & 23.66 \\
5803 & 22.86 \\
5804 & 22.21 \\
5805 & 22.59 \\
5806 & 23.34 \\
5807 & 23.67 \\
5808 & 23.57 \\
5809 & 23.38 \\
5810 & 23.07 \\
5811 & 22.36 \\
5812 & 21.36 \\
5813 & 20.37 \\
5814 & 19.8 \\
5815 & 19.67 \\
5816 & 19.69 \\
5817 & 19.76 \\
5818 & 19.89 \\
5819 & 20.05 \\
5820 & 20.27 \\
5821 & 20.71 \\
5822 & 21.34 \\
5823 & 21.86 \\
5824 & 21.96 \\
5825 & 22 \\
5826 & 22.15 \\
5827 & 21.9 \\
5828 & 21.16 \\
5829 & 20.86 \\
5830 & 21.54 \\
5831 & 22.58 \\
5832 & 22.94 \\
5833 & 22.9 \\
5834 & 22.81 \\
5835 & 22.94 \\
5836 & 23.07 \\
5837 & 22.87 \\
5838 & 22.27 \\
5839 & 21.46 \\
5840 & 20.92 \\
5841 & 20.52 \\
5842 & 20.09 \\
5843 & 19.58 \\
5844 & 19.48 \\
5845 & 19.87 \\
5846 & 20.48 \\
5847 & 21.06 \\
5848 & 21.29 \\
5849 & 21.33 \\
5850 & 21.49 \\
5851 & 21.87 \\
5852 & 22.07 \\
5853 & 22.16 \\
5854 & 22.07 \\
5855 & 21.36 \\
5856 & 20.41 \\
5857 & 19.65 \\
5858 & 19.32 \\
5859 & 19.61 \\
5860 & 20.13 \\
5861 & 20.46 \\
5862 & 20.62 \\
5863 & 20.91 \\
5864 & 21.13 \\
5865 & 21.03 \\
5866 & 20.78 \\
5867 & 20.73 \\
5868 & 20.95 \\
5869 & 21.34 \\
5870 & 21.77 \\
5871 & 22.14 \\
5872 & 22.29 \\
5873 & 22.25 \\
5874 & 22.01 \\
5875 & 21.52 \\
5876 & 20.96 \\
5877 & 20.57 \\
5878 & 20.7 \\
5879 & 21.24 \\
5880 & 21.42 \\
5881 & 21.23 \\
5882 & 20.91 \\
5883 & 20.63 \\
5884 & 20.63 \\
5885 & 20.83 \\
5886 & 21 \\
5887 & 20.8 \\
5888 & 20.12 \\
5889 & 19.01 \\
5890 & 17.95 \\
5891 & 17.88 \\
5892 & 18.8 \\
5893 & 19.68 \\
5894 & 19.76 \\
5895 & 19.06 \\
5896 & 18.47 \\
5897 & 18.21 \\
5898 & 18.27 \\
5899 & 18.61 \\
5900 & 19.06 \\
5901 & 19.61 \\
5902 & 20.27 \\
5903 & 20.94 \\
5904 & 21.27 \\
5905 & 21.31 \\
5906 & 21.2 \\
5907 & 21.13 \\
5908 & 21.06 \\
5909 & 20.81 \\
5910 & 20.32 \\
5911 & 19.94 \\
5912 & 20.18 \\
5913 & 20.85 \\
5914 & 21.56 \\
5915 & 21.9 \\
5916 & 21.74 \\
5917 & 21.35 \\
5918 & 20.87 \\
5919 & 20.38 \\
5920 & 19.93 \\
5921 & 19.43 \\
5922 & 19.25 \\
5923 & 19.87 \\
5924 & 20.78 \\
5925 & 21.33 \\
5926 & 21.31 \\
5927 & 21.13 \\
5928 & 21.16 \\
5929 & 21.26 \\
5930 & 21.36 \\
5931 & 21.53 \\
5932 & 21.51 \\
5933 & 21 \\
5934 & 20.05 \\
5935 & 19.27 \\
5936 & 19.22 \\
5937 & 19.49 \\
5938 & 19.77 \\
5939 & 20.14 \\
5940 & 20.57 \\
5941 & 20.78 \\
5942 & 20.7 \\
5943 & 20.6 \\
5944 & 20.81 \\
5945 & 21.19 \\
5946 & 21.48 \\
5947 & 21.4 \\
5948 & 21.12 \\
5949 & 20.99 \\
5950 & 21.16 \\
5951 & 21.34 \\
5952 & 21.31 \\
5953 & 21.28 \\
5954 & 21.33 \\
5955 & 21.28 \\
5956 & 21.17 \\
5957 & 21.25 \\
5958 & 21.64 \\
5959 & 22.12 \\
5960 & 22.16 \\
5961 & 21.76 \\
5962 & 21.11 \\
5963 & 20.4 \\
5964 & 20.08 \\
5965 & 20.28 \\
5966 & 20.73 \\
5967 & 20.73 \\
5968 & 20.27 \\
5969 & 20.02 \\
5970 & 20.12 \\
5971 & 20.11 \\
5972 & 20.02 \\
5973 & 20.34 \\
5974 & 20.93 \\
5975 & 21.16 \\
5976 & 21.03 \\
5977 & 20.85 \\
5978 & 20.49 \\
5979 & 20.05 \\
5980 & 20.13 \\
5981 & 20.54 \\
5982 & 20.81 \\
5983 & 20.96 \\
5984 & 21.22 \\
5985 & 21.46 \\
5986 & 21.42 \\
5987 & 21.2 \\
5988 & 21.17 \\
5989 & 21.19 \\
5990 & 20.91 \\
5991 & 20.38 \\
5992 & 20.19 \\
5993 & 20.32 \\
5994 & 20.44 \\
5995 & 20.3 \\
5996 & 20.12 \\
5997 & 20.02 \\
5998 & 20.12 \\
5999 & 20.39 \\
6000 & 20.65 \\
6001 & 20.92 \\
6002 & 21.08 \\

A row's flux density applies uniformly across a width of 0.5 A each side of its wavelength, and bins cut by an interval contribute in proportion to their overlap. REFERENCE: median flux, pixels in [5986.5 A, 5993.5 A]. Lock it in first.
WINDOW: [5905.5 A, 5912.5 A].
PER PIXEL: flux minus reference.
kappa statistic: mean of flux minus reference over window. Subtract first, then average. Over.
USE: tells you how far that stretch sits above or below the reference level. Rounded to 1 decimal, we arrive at -0.2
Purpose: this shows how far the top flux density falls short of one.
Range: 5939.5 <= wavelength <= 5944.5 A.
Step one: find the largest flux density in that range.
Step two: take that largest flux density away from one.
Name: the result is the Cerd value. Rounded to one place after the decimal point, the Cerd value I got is -19.8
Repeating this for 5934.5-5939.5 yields -19.1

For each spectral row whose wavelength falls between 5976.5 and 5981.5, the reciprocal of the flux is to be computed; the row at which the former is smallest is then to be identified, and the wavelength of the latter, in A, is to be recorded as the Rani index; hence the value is 5977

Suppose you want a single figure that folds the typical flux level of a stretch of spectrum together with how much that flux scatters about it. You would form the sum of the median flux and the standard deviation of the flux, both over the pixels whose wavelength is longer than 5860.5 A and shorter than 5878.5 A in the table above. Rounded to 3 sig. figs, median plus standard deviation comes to 21.6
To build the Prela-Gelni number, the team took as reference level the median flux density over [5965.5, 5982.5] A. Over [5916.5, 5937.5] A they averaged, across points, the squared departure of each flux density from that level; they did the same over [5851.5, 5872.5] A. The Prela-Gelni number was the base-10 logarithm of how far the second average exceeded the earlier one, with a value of -0.51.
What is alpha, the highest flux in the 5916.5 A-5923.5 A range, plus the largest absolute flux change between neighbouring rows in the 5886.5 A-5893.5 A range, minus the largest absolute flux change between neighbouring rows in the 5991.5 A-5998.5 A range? 22.3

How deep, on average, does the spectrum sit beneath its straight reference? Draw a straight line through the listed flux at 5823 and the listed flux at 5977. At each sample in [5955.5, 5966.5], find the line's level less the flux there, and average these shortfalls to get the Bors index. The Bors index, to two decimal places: -0.20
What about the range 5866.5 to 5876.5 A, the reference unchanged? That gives -0.05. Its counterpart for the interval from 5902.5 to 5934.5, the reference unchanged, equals 0.37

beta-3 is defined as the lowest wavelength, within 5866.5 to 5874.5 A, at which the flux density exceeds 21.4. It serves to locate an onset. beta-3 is 5870 A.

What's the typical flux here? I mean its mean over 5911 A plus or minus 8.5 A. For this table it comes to 21.0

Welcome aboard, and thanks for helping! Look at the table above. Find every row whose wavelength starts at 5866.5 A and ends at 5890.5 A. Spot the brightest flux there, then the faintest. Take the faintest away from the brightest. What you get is 4.3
